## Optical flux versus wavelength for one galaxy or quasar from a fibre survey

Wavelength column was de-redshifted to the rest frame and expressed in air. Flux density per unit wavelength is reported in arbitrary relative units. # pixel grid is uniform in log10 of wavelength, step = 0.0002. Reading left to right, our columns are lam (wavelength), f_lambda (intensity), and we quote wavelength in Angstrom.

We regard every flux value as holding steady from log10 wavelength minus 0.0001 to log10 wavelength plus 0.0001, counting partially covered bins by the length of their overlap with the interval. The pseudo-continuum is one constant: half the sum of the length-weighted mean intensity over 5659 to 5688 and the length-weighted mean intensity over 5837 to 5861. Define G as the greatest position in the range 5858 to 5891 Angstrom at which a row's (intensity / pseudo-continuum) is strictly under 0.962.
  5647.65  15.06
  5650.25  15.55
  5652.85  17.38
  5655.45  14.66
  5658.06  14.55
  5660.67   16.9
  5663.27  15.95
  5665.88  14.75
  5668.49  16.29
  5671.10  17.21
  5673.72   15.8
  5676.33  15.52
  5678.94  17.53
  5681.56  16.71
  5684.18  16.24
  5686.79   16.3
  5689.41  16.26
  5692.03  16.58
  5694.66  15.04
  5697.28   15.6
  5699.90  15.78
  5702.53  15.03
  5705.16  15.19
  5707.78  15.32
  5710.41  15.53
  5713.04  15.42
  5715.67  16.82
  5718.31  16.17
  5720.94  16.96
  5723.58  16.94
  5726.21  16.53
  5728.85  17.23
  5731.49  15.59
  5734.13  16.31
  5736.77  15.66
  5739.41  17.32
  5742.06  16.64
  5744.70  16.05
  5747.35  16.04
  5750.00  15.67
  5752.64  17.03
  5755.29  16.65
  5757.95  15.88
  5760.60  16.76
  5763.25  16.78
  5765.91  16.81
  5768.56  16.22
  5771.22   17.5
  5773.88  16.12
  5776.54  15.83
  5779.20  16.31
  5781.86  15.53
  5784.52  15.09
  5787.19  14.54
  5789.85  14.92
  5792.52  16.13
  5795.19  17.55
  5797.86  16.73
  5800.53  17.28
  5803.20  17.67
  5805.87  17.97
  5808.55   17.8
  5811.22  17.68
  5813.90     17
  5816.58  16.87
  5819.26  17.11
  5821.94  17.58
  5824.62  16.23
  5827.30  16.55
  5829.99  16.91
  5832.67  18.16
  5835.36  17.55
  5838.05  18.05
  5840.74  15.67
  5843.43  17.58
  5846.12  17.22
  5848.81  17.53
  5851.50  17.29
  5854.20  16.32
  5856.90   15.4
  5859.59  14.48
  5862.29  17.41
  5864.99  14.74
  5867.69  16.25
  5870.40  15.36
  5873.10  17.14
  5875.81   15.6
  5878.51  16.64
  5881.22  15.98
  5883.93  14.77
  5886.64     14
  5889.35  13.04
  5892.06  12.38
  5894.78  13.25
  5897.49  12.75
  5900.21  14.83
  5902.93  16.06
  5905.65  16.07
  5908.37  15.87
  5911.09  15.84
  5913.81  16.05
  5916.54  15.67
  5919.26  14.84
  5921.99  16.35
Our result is 5889.35 Angstrom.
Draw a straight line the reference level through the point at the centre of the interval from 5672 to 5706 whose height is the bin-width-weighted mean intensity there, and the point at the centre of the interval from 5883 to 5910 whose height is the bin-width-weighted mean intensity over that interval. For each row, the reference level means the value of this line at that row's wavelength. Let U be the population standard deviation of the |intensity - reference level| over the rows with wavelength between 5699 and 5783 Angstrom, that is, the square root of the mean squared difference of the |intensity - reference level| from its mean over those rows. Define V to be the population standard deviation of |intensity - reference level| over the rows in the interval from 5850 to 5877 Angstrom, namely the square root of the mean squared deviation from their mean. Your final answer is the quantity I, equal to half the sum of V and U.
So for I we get 0.74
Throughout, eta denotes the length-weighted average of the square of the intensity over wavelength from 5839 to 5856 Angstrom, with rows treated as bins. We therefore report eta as 287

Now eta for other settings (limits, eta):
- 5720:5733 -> 277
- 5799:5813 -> 311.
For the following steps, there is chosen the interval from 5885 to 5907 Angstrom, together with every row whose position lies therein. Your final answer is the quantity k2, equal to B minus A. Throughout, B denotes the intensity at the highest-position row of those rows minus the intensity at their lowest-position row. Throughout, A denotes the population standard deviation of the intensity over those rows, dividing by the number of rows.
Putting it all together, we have 0.71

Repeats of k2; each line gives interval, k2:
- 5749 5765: 0.61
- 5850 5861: -3.86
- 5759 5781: -0.94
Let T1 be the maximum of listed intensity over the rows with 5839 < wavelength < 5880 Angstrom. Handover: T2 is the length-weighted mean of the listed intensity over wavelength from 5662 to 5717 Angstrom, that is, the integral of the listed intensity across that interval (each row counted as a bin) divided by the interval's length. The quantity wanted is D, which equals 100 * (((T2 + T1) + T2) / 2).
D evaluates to 2473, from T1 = 17.58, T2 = 15.9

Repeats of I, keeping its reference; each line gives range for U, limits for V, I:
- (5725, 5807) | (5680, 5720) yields 0.52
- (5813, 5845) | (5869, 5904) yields 0.70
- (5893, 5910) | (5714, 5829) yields 0.63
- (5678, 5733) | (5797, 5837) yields 0.49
